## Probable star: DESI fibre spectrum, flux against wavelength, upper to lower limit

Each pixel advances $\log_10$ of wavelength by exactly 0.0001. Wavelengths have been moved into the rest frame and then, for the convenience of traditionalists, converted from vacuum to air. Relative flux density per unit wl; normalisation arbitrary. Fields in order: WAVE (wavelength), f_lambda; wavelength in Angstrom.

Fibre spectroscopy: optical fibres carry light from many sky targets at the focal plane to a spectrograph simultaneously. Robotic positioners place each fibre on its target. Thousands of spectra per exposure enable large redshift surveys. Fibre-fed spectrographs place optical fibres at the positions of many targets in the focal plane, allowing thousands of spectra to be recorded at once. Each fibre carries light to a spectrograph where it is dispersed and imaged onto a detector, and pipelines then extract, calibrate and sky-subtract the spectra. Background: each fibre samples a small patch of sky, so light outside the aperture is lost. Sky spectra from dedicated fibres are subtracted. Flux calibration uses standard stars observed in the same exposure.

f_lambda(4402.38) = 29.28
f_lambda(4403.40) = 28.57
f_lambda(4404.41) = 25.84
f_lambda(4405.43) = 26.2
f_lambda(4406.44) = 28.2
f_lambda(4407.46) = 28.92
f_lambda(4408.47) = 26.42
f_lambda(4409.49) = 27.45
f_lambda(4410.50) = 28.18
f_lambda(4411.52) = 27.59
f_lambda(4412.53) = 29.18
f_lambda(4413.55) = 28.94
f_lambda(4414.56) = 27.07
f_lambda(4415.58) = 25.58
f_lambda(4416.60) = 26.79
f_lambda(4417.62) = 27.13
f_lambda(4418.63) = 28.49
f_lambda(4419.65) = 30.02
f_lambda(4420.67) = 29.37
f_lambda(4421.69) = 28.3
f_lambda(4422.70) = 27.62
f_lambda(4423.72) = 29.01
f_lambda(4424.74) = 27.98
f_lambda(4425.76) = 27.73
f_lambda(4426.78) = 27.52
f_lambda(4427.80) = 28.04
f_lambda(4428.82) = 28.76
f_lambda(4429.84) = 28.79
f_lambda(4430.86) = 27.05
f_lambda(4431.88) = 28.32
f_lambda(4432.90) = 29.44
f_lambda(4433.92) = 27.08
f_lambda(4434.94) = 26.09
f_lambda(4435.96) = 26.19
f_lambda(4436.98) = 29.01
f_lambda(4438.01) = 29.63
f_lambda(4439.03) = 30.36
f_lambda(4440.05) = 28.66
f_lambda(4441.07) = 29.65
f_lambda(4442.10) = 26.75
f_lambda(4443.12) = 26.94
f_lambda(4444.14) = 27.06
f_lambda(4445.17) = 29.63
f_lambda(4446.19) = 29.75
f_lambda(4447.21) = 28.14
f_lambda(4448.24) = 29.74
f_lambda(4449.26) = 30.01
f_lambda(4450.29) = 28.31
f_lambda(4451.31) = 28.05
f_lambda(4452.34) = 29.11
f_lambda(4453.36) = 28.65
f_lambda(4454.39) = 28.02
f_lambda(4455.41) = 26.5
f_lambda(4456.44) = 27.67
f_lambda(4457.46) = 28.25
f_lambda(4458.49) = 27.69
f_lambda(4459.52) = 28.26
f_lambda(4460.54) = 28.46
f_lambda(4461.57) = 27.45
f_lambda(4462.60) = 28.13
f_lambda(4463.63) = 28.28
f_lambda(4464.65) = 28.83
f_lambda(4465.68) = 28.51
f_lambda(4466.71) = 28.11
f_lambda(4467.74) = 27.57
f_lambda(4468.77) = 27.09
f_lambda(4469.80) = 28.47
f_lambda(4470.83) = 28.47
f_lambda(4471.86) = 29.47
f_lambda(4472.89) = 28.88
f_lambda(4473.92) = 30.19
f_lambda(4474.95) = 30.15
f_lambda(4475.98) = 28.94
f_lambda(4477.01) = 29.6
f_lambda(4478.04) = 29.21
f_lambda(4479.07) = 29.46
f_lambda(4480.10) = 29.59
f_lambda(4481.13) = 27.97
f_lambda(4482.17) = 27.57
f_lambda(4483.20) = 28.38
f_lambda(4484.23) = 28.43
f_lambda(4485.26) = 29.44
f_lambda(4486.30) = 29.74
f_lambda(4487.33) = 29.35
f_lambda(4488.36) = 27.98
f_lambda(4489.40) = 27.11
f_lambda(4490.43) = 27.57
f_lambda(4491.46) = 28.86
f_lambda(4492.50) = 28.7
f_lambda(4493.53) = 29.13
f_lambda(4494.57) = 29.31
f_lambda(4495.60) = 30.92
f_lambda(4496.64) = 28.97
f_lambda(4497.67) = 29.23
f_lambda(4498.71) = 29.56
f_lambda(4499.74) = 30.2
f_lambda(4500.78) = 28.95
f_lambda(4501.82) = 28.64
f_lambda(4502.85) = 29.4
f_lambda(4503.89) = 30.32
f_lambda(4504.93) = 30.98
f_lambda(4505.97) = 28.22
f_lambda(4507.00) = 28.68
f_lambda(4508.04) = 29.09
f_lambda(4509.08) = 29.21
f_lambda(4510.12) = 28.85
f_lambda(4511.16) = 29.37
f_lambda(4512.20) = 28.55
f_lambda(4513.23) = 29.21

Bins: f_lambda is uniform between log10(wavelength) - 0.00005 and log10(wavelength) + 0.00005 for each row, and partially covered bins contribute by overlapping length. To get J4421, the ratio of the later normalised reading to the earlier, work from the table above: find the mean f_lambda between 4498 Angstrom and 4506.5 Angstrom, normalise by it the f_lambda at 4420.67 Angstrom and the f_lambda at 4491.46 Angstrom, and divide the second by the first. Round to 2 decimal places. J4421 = 0.98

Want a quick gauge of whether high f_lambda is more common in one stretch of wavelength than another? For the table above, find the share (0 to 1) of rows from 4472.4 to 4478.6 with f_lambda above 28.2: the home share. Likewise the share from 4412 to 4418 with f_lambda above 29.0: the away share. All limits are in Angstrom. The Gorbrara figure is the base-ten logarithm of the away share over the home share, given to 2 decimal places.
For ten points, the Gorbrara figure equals -0.78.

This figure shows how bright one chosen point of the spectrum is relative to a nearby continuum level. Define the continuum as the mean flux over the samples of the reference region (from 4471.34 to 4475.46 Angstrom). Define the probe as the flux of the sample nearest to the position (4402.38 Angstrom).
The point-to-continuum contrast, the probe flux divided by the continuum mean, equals 0.987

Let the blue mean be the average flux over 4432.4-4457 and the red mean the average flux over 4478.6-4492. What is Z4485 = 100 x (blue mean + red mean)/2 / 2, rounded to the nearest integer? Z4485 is 1423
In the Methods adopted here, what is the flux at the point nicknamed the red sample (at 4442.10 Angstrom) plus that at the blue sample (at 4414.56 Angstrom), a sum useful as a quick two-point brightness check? 53.8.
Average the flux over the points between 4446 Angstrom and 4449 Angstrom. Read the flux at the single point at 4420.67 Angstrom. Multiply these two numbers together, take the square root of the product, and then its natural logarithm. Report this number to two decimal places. 3.38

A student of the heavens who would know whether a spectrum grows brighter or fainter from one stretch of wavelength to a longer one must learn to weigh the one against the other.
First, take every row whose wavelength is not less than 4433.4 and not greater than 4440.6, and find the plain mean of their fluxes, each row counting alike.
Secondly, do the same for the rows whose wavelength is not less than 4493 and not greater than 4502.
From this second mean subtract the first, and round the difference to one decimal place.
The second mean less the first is 1.3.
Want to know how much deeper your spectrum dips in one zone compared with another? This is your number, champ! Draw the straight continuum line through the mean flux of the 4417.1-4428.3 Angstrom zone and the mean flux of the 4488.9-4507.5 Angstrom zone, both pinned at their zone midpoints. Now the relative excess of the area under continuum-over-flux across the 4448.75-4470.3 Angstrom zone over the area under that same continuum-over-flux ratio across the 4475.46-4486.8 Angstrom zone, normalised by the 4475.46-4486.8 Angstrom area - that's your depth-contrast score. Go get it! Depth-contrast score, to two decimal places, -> 0.94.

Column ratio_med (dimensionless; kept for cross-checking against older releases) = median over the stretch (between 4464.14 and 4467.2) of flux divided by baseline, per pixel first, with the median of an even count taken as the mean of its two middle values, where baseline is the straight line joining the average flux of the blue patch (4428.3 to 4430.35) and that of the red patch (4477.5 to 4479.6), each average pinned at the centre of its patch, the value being 0.98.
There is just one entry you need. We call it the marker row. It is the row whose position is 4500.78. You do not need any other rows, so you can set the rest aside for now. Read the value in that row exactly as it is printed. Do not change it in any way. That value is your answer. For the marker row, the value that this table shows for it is 28.95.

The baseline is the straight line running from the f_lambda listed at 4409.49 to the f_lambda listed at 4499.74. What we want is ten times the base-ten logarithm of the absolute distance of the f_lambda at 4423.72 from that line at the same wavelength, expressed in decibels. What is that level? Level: 1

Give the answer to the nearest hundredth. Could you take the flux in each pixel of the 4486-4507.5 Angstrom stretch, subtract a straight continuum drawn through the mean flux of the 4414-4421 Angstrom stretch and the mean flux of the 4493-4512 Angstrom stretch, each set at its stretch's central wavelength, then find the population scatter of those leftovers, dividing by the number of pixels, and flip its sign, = -0.93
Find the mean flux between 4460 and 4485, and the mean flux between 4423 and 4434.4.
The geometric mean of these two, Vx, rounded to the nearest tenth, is 28.4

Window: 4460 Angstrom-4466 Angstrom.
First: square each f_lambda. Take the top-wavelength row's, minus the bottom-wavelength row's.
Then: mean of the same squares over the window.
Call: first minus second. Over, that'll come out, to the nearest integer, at -797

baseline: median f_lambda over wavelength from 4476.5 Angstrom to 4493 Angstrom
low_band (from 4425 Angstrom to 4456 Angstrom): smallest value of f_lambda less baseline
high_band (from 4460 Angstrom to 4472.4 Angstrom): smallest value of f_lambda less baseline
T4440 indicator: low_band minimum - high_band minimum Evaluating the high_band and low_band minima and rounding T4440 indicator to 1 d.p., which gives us -1.0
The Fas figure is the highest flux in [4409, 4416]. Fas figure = 29.18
